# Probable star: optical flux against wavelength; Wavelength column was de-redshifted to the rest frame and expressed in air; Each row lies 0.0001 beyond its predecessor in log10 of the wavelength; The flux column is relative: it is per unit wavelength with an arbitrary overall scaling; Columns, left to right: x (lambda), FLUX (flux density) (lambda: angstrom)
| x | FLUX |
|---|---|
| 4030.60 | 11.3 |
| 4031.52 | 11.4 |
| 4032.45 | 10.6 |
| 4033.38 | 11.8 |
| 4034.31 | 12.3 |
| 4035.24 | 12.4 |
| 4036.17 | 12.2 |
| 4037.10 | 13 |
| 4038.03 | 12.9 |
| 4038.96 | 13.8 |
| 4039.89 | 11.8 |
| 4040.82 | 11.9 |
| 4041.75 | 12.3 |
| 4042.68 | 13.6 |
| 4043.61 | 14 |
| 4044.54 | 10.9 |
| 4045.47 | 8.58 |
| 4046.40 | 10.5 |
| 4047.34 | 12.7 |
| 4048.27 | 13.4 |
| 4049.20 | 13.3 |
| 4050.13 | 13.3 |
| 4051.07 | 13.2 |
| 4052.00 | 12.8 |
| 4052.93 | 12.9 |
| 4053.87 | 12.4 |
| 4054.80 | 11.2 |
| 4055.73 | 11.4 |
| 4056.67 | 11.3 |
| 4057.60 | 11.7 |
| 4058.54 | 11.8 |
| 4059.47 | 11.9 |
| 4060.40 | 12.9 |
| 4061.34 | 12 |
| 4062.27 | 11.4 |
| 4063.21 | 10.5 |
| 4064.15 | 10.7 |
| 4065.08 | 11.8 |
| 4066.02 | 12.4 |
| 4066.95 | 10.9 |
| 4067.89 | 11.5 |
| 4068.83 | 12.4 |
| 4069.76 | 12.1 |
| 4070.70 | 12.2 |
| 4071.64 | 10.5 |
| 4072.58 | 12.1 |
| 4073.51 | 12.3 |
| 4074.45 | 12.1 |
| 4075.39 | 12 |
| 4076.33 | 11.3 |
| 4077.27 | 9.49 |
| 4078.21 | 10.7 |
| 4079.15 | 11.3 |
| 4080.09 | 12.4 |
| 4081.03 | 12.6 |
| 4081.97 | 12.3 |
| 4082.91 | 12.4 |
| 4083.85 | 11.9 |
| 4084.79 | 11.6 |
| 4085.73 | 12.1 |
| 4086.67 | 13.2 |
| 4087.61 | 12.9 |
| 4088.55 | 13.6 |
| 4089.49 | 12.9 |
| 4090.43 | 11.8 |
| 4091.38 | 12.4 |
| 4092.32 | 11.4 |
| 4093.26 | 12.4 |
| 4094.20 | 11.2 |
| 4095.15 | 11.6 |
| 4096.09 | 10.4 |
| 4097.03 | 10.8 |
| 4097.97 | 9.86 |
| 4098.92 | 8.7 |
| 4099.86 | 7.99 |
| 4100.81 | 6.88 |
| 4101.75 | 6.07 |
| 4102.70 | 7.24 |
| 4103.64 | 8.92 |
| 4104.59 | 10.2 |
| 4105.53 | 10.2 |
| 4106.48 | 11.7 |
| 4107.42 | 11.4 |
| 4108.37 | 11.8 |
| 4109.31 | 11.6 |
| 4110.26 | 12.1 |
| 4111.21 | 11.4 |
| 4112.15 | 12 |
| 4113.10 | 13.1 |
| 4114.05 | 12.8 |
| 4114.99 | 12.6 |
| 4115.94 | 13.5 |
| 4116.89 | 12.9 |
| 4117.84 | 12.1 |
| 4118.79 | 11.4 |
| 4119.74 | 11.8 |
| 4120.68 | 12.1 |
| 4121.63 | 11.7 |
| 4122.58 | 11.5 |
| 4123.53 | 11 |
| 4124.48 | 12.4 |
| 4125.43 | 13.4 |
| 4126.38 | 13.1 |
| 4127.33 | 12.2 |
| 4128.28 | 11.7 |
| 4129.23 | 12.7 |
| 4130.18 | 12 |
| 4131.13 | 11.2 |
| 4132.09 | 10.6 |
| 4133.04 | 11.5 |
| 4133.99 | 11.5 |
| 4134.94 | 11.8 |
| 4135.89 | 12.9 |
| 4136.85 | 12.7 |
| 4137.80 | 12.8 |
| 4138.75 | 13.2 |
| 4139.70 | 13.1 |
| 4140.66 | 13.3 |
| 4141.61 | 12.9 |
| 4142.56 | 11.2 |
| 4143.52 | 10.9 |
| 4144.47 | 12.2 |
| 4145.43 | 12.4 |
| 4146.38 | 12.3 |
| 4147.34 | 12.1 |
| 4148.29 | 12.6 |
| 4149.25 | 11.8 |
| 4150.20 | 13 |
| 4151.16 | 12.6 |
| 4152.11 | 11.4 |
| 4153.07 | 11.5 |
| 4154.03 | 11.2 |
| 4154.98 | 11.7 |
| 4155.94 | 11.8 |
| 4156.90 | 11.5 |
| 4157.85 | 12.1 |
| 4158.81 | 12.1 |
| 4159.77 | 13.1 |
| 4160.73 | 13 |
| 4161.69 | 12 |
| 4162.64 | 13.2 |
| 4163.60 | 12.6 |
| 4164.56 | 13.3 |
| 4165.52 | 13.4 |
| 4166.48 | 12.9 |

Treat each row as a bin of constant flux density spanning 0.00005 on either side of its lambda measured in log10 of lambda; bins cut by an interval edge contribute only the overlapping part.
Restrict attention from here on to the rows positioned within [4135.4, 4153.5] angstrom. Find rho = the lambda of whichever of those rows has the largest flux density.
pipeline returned 4140.66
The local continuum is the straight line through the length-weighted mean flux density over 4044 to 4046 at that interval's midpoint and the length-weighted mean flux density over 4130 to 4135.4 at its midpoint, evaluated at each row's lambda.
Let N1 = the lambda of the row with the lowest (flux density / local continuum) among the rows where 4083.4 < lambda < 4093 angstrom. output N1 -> 4092.32 angstrom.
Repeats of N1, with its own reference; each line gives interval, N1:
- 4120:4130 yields 4123.53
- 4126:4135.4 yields 4132.09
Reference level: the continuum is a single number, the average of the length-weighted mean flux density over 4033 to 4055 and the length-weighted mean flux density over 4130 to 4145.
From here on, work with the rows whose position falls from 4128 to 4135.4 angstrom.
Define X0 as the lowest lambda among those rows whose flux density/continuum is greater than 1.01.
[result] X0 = 4129.23 angstrom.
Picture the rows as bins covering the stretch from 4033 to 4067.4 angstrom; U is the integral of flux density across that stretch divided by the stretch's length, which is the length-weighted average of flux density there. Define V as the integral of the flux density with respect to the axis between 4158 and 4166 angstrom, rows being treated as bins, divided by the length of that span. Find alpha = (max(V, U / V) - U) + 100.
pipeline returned 101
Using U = 12.1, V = 12.8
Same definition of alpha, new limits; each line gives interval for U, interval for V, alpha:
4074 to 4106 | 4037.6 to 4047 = 101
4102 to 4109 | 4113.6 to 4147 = 102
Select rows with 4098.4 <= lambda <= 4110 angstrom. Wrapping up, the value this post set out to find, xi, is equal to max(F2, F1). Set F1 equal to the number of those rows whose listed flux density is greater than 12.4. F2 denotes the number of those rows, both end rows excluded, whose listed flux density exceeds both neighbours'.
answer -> 2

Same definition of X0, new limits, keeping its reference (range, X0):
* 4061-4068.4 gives 4066.02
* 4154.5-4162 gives 4159.77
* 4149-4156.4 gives 4150.20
